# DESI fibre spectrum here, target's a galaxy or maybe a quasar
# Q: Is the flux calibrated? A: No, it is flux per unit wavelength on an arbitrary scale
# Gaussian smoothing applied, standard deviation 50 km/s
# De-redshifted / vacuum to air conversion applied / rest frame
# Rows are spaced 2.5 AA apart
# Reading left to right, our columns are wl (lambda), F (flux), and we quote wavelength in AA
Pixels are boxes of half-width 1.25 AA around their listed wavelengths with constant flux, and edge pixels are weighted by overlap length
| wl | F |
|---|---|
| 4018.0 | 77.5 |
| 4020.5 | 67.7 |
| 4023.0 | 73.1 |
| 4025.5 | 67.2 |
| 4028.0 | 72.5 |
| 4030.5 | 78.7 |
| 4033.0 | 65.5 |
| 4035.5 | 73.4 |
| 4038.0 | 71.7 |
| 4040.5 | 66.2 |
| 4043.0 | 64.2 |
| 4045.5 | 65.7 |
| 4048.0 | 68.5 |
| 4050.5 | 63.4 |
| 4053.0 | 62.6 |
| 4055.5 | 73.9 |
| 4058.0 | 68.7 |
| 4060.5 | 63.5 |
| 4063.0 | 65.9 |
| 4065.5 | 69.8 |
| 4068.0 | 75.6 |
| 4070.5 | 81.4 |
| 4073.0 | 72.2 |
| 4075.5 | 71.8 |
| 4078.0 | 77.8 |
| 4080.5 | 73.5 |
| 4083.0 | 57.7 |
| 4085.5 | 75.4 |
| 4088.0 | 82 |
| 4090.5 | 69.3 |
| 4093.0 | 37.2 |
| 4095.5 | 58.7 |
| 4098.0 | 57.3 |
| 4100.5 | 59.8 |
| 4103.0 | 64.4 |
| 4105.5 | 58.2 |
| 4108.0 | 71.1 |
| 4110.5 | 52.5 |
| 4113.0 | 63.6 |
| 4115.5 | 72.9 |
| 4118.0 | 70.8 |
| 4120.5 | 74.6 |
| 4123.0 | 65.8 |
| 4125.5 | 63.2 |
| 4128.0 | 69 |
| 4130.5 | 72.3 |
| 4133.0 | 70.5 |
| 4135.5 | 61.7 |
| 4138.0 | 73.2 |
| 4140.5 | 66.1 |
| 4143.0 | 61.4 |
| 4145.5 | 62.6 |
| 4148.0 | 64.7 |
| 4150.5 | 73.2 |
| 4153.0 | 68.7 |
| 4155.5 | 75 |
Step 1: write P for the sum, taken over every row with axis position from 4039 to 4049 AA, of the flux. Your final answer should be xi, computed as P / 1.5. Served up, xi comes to 176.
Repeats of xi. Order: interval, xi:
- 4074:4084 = 187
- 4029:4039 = 193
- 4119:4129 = 182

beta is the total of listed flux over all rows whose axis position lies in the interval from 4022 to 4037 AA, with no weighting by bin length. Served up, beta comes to 430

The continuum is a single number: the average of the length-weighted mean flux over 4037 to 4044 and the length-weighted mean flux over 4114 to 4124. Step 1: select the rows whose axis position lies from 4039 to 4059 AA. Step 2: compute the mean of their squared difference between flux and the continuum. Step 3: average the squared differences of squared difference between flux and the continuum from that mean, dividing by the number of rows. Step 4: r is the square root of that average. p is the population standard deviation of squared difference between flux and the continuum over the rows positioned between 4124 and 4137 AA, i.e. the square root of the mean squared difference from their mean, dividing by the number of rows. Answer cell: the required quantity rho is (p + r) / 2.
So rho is 18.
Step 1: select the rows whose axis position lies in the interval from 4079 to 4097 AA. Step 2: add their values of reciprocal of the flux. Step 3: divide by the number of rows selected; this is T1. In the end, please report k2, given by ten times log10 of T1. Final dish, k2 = -17.9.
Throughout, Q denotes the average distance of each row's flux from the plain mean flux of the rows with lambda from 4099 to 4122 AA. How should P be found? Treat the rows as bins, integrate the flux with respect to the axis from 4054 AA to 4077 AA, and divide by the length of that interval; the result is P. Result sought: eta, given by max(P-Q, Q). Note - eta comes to 65.1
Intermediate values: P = 71.4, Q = 6.2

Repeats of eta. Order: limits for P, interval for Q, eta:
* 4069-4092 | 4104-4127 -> 67.3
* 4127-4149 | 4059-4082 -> 62.7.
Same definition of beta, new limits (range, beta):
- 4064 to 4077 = 371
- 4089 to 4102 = 282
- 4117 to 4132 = 416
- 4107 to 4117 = 260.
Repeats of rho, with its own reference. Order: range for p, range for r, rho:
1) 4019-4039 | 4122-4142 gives 22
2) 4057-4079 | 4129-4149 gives 34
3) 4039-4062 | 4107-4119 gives 60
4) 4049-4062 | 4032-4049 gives 11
